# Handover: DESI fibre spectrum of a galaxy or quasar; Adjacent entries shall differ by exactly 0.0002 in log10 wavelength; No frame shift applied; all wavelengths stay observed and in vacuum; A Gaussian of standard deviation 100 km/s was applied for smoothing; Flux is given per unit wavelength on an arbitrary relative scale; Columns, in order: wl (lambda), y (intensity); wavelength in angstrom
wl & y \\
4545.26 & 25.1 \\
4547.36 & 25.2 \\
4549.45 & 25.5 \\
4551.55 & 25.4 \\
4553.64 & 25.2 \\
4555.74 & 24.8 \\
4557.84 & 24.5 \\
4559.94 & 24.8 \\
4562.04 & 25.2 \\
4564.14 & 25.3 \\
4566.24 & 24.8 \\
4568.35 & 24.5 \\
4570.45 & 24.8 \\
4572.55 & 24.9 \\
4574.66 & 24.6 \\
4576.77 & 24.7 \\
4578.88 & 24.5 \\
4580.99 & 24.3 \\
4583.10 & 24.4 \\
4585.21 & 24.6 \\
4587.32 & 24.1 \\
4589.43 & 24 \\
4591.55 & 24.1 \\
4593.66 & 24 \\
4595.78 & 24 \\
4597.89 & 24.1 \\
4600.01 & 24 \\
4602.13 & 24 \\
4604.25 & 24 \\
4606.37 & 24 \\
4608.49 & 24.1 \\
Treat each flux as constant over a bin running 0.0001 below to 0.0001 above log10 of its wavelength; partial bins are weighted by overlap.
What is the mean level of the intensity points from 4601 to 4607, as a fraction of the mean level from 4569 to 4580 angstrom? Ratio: 0.972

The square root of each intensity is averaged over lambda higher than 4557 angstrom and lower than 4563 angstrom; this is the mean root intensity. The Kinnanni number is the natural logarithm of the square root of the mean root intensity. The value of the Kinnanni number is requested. 0.803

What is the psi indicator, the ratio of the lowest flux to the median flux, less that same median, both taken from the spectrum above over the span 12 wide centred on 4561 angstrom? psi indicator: -23.8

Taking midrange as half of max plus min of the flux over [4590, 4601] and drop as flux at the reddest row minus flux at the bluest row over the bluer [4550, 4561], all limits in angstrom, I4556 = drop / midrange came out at -0.025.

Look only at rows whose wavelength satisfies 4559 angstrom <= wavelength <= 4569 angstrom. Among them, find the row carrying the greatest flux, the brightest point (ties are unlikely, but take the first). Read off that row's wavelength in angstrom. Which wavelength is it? 4564.14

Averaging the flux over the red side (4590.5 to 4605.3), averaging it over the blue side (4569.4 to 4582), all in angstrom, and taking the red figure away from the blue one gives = 0.6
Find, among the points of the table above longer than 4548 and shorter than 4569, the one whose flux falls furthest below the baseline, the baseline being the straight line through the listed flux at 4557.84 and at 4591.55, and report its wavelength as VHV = 4557.84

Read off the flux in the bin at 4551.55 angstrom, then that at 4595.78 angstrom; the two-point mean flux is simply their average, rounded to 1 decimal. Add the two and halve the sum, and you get 24.7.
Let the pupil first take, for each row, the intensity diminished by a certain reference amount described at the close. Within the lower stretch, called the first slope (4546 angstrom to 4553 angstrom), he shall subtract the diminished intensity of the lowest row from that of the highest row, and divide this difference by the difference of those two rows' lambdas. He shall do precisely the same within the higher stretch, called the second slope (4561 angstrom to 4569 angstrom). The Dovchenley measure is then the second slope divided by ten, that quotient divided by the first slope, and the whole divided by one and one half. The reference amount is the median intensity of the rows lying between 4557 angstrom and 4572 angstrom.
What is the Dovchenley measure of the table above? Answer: -0.15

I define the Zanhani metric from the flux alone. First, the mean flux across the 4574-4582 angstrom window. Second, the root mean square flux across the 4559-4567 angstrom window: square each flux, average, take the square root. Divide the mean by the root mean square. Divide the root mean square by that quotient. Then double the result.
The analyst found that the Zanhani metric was 51.1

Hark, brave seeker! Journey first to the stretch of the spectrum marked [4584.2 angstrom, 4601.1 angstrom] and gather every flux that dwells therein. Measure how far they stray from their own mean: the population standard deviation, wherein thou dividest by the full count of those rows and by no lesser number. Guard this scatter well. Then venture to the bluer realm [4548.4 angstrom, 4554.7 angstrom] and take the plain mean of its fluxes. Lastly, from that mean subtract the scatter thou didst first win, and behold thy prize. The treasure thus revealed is 25.2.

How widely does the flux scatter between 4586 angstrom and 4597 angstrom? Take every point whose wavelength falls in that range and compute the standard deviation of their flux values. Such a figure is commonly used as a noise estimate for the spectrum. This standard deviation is 0.05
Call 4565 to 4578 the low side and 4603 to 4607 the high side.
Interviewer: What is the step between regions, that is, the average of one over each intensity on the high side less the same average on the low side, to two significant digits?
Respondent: 0.0012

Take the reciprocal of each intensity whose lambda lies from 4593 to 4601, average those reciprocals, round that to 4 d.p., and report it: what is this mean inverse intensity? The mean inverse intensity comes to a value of 0.0416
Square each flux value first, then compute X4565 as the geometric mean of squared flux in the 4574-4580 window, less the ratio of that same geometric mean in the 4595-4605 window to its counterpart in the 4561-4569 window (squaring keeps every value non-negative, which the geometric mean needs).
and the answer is 604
